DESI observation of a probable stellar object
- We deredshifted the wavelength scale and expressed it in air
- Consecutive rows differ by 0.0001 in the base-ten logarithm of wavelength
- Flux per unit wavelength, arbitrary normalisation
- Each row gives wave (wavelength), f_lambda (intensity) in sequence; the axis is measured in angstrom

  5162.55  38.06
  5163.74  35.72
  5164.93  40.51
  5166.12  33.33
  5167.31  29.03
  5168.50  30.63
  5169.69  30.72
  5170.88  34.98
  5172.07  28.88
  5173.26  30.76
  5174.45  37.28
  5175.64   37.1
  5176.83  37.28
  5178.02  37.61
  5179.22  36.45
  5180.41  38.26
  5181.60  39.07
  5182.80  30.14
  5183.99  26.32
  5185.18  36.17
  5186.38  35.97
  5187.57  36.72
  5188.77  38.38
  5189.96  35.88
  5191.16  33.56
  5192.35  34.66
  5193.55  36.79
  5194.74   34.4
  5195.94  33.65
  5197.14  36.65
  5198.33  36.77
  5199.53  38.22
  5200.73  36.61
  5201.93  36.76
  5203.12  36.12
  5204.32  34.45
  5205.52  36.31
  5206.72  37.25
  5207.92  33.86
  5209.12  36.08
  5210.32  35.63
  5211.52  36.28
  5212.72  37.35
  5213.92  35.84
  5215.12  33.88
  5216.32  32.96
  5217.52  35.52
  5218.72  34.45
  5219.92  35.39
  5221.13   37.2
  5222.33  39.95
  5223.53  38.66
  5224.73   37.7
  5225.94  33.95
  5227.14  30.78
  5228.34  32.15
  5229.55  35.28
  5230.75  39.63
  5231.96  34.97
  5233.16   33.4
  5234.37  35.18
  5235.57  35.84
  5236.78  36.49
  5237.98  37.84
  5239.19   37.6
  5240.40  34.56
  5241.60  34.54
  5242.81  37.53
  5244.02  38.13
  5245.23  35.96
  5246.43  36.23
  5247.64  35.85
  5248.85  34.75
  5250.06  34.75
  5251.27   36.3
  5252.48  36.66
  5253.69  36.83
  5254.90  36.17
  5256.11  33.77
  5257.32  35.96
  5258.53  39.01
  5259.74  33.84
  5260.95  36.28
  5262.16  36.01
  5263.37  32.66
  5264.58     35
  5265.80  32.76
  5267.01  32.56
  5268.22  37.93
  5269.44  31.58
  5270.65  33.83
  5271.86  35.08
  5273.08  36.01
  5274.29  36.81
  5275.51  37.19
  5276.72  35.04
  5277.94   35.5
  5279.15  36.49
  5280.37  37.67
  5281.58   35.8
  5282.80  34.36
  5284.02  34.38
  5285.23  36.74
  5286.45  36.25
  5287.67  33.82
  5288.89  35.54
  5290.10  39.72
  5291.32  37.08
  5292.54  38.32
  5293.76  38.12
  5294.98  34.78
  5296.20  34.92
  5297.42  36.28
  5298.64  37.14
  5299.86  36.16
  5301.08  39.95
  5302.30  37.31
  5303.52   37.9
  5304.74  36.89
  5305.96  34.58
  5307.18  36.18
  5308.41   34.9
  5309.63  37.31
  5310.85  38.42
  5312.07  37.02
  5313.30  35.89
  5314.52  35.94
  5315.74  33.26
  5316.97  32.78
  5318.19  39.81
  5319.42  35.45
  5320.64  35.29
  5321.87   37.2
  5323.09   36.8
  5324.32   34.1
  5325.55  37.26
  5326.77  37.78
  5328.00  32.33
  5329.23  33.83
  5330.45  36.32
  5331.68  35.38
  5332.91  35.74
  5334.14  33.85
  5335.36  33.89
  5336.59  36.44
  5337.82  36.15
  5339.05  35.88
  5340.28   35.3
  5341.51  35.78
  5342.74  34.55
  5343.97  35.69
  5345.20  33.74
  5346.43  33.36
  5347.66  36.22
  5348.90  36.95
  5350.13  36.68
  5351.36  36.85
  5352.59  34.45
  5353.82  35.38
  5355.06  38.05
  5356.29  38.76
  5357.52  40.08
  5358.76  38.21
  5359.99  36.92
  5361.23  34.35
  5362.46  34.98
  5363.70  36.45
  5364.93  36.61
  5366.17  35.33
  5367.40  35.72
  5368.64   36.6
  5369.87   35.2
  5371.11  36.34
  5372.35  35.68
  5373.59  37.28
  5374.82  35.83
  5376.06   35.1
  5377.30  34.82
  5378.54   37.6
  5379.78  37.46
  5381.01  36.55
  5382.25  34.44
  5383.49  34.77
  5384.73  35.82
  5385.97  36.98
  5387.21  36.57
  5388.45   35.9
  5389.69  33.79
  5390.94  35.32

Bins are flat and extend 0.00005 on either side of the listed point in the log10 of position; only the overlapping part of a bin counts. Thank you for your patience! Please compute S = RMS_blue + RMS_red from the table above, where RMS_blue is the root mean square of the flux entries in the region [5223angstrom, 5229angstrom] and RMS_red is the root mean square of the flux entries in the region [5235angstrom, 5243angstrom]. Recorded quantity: 71.1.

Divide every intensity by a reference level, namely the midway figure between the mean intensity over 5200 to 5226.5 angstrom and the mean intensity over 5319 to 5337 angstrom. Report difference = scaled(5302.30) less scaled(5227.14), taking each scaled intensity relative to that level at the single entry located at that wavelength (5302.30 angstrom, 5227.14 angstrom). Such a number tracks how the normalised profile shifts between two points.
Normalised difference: 0.18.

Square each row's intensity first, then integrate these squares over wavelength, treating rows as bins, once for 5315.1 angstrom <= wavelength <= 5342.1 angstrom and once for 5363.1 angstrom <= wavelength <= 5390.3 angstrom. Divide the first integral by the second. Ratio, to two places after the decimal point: 0.97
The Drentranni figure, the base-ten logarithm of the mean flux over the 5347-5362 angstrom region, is 1.567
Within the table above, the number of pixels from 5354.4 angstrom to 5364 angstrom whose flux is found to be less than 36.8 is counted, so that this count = 3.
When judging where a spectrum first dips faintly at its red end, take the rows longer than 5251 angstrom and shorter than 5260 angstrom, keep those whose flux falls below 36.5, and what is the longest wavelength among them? 5259.74 angstrom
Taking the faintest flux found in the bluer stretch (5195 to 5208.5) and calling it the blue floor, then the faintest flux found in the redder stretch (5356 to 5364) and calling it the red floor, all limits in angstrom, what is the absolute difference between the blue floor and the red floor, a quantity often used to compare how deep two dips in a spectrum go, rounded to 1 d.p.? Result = 0.7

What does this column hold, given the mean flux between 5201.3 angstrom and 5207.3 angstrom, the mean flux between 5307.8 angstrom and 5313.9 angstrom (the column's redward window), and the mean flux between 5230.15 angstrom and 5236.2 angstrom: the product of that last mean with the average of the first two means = 1305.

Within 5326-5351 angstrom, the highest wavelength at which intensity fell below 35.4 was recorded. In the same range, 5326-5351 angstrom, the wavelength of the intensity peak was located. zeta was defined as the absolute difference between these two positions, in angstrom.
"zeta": 19.7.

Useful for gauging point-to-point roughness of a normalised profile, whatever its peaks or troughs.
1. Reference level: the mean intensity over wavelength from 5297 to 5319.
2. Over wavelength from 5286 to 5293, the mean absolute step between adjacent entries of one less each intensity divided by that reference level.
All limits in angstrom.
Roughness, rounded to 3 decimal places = 0.067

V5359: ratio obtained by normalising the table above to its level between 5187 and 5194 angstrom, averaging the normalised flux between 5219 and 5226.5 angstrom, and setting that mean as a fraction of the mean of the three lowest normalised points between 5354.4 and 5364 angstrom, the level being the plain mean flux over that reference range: 1.05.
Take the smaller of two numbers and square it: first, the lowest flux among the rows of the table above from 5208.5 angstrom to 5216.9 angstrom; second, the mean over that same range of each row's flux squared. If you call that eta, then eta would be 1086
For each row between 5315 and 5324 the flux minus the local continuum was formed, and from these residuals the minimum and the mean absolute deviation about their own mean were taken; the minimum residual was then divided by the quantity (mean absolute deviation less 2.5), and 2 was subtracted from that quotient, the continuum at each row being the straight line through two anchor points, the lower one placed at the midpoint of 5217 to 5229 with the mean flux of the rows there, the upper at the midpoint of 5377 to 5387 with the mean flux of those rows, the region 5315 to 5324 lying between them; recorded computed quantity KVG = 2.6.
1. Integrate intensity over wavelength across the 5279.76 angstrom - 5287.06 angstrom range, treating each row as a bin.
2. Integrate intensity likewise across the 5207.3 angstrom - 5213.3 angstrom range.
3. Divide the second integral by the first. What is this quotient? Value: 0.82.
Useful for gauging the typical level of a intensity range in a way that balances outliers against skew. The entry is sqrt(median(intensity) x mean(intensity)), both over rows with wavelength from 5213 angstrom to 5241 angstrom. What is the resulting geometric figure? 35.5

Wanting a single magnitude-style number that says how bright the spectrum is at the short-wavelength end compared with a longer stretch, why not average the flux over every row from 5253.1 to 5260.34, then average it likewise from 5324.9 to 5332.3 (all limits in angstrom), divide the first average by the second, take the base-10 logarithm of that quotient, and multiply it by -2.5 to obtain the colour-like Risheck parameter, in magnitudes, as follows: -0.01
